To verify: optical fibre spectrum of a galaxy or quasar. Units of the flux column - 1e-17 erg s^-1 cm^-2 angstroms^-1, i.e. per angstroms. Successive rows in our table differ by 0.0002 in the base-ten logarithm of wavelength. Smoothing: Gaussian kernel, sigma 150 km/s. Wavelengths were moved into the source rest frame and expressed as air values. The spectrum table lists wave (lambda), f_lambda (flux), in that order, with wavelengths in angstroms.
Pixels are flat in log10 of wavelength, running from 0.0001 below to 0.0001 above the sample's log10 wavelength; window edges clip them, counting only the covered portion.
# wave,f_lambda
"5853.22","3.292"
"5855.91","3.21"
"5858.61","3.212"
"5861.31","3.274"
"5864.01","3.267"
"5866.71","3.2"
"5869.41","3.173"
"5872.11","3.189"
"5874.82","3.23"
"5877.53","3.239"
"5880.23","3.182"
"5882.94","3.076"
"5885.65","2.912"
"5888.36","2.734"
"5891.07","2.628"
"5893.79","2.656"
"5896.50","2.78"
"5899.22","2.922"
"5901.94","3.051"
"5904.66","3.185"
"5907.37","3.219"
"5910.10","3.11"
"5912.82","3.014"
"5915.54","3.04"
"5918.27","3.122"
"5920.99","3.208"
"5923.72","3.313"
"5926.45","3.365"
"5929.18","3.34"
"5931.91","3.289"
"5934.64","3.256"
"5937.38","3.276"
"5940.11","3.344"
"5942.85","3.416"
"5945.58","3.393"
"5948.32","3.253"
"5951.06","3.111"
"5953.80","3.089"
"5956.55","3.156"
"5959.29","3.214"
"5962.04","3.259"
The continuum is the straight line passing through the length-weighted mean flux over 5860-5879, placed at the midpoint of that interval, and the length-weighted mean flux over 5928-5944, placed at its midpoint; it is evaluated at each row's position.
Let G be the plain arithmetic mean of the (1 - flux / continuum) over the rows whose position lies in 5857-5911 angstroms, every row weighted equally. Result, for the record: 0.056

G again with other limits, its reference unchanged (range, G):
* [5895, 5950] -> 0.032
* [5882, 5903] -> 0.127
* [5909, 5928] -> 0.038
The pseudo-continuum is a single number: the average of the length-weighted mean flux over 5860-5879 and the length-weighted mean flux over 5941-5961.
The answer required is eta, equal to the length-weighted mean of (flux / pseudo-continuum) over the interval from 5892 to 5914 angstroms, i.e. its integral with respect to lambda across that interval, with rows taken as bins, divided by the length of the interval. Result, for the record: 0.92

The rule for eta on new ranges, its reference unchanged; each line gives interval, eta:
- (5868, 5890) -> 0.96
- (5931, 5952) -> 1.02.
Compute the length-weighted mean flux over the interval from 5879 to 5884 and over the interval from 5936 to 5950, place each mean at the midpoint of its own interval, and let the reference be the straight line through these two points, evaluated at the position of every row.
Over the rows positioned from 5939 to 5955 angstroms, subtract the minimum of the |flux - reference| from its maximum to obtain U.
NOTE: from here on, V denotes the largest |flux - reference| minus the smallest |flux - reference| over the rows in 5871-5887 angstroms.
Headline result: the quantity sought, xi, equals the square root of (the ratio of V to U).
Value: 0.8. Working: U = 0.26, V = 0.18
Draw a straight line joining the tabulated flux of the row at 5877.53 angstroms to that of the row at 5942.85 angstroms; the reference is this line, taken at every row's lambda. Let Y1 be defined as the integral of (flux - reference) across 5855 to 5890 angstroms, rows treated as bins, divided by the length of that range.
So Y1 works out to -0.08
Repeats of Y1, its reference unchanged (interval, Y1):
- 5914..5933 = -0.13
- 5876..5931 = -0.25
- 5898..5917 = -0.24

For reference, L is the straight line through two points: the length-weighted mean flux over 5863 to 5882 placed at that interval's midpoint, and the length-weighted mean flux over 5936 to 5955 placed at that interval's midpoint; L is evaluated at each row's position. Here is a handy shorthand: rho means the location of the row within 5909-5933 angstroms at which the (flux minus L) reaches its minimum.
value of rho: 5912.82 angstroms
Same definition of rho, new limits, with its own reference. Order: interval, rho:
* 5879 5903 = 5891.07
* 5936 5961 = 5953.80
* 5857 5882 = 5880.23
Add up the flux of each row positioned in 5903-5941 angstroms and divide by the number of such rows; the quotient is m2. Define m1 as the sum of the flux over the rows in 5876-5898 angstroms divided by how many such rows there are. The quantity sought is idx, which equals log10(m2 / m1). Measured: 0.05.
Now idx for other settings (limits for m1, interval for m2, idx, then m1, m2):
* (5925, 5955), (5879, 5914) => -0.05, 3.28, 2.96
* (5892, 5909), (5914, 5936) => 0.04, 2.97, 3.24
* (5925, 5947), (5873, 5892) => -0.05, 3.33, 3.00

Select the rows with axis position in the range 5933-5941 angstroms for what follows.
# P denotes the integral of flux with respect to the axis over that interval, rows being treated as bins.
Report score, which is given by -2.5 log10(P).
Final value -3.55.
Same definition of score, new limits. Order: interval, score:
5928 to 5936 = -3.55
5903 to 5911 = -3.51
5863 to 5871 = -3.53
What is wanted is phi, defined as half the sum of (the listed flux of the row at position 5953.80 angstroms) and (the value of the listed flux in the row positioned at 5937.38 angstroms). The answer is 3.18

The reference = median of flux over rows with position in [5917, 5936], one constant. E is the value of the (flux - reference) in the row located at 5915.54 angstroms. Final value -0.25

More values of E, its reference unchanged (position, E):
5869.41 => -0.12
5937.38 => -0.01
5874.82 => -0.06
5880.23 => -0.11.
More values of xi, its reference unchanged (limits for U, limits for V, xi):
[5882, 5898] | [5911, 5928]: 0.6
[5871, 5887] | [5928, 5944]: 0.7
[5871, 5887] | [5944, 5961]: 1.1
